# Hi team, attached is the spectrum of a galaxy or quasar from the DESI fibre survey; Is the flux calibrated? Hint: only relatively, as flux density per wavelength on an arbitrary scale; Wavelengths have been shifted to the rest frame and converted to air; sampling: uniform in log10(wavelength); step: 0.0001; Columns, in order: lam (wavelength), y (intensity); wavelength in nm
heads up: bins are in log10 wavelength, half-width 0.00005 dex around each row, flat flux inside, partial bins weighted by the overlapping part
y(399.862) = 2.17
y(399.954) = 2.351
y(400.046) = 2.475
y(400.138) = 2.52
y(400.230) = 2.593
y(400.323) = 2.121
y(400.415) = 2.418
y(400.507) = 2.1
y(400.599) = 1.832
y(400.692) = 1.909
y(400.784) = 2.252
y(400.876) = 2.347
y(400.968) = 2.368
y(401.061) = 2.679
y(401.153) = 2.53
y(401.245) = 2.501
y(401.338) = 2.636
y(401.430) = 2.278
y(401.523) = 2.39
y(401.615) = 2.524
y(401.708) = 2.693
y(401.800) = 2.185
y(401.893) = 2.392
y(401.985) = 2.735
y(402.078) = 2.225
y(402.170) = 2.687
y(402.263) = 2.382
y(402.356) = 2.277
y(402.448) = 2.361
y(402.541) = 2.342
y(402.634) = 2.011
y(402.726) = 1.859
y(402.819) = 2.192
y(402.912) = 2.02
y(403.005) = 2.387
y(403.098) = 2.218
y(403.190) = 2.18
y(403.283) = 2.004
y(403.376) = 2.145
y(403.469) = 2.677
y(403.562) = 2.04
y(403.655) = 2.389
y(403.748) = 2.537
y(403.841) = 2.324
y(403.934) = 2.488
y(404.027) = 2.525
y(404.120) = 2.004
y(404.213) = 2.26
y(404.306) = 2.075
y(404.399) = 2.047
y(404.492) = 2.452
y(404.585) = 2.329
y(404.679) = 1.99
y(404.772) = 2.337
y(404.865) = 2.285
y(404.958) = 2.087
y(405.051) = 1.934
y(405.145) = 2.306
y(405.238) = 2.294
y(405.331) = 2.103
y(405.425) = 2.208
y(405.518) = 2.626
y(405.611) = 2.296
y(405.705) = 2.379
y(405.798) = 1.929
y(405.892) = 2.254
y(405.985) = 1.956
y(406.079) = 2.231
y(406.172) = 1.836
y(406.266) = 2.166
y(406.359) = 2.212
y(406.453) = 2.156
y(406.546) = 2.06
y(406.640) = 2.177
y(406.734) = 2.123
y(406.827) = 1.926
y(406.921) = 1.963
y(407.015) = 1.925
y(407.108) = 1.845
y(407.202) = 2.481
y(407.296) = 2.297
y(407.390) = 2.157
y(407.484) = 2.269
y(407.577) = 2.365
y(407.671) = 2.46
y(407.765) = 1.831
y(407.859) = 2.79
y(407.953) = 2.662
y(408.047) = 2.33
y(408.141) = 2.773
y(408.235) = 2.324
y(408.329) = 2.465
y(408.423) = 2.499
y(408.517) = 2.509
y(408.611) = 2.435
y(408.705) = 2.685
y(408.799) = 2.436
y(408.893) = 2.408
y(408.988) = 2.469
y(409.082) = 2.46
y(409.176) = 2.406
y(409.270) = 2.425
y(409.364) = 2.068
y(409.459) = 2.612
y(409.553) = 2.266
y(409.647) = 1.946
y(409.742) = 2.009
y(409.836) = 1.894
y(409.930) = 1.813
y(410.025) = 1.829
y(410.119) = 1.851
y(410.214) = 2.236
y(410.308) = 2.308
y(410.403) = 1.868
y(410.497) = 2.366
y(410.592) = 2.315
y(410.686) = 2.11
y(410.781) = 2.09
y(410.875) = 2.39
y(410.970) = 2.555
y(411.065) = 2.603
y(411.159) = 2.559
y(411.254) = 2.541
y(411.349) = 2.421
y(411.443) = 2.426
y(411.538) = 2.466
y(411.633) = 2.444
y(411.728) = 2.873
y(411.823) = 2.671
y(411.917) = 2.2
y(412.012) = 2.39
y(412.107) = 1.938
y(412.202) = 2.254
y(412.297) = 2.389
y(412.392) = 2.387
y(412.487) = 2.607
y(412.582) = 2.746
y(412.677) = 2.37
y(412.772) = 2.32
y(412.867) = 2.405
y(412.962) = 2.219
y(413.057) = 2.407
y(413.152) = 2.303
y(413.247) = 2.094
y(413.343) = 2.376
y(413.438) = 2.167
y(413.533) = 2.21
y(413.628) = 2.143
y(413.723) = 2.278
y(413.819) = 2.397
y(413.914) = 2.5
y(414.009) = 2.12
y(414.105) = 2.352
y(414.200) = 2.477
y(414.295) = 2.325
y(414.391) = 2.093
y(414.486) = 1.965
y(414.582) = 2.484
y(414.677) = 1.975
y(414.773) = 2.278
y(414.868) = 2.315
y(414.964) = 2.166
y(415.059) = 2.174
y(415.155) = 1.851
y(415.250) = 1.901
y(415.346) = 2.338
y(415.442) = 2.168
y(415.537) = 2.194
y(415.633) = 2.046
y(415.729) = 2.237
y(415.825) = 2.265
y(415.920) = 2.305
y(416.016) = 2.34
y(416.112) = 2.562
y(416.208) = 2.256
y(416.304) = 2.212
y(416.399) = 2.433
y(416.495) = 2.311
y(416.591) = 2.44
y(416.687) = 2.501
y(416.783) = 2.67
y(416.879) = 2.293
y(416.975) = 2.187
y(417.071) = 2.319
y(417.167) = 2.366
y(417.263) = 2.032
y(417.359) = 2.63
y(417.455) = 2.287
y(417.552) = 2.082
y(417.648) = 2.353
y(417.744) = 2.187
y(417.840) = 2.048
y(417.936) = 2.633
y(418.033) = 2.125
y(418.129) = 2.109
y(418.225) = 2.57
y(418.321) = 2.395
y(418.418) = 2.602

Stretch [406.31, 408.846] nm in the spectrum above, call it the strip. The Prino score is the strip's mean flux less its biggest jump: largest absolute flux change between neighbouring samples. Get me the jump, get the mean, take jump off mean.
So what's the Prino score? 1.3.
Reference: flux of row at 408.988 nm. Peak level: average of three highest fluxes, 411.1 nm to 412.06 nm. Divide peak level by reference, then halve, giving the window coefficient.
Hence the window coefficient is 0.55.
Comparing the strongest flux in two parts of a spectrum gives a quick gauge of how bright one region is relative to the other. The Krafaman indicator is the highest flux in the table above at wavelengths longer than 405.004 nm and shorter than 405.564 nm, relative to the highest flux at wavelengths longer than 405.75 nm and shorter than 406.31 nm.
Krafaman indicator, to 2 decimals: 1.17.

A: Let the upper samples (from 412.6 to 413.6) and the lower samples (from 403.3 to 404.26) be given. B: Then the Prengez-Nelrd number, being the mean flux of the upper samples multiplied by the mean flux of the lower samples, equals 5.35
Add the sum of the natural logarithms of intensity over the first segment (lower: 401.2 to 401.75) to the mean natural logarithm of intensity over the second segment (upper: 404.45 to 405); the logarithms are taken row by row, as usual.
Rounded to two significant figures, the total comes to 6.3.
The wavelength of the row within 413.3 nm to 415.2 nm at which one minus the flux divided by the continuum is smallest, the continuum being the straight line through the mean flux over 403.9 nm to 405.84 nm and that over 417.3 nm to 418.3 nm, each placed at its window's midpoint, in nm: 413.914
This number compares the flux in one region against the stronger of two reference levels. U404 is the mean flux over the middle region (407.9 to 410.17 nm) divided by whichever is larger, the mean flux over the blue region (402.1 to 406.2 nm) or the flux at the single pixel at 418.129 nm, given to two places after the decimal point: 1.04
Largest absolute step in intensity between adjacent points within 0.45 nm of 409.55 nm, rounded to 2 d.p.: 0.54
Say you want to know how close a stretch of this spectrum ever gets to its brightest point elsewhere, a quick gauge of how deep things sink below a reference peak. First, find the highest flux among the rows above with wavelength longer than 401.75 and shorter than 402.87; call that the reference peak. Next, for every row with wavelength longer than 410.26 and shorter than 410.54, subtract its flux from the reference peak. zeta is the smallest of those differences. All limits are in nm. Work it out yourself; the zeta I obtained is 0.37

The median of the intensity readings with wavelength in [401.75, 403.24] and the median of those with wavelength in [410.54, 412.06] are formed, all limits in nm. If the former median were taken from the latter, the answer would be 0.18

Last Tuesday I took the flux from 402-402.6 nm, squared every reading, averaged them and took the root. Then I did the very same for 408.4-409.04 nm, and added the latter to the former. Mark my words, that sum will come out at 4.88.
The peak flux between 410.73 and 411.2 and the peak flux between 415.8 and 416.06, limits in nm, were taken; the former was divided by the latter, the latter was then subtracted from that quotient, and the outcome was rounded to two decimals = -1.23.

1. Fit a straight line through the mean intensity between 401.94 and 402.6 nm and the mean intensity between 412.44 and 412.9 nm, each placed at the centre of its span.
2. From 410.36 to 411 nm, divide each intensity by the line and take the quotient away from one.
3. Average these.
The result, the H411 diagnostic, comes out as 0.10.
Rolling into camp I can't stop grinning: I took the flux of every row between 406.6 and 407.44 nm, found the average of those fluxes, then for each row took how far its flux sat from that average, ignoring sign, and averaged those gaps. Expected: 0.164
